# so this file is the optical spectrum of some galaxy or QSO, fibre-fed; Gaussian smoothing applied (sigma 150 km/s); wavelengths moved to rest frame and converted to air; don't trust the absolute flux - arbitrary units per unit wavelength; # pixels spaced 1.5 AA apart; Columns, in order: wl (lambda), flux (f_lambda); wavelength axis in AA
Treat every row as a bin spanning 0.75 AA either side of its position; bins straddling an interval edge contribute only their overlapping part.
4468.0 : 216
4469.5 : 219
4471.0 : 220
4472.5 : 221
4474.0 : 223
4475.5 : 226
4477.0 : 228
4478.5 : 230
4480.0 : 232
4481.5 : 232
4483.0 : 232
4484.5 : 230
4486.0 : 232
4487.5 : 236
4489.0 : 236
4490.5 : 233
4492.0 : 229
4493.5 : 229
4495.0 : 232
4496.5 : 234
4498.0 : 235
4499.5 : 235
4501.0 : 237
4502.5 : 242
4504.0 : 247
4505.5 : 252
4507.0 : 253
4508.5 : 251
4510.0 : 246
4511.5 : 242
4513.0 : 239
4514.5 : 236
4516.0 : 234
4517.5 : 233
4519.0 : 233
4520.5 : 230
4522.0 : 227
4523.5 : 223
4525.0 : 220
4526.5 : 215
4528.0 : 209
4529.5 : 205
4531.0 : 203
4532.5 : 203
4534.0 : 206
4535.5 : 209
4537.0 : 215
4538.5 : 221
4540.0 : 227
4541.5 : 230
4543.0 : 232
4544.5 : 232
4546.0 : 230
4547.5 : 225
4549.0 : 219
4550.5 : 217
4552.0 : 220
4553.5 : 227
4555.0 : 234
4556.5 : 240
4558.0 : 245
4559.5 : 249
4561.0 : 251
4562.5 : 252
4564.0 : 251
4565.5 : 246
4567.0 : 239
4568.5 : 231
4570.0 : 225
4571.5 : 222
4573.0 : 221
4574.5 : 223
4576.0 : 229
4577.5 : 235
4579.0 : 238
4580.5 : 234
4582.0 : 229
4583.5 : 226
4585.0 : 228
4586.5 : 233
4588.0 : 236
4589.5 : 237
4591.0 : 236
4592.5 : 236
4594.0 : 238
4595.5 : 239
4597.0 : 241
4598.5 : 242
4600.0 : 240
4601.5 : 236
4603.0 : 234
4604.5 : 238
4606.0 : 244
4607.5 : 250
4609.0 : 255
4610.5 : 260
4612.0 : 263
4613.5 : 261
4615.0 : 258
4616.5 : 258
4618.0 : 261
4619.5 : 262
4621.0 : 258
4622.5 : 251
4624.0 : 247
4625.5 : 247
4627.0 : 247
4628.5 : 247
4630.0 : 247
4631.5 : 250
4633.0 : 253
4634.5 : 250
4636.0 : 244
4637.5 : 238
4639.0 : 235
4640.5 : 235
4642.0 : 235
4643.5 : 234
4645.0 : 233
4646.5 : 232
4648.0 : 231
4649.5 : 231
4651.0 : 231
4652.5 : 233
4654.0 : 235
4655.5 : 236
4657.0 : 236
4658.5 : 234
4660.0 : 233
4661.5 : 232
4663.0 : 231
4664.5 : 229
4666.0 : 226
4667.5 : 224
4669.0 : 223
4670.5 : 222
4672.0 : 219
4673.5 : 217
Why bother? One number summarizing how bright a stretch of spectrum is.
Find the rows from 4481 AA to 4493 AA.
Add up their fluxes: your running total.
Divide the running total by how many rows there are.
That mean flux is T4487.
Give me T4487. 232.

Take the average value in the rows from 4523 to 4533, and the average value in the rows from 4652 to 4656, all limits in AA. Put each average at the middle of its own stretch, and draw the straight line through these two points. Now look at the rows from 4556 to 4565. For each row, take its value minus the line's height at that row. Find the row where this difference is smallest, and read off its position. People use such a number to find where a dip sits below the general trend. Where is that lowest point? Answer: 4556.5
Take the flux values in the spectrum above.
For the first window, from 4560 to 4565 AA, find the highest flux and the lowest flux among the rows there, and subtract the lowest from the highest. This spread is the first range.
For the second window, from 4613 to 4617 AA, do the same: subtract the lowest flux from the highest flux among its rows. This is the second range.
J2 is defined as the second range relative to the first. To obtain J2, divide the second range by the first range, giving 3.0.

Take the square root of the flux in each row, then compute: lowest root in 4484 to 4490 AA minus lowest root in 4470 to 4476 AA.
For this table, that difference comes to 0.33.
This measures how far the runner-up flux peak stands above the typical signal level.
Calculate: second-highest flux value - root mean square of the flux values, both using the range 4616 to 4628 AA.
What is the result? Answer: 7.1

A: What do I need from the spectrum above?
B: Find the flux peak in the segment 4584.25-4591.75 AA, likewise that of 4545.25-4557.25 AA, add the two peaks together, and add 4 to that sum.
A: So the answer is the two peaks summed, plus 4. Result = 481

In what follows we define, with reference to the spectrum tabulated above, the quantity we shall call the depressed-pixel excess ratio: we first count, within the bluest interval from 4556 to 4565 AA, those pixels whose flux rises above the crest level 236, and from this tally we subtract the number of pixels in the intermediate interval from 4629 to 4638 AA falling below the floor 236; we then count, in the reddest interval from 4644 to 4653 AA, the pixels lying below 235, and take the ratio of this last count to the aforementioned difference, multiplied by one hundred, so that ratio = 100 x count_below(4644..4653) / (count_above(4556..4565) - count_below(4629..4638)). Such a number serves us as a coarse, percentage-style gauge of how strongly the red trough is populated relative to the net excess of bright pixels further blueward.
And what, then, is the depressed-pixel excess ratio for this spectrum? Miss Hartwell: 100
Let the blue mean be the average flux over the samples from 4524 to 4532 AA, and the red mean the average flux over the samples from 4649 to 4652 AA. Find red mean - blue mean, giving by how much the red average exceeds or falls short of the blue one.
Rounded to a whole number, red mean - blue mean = 21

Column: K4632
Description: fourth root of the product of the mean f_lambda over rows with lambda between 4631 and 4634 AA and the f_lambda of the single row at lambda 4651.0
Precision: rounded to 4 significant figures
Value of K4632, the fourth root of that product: 15.53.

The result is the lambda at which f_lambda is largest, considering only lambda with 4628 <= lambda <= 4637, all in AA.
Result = 4633.0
